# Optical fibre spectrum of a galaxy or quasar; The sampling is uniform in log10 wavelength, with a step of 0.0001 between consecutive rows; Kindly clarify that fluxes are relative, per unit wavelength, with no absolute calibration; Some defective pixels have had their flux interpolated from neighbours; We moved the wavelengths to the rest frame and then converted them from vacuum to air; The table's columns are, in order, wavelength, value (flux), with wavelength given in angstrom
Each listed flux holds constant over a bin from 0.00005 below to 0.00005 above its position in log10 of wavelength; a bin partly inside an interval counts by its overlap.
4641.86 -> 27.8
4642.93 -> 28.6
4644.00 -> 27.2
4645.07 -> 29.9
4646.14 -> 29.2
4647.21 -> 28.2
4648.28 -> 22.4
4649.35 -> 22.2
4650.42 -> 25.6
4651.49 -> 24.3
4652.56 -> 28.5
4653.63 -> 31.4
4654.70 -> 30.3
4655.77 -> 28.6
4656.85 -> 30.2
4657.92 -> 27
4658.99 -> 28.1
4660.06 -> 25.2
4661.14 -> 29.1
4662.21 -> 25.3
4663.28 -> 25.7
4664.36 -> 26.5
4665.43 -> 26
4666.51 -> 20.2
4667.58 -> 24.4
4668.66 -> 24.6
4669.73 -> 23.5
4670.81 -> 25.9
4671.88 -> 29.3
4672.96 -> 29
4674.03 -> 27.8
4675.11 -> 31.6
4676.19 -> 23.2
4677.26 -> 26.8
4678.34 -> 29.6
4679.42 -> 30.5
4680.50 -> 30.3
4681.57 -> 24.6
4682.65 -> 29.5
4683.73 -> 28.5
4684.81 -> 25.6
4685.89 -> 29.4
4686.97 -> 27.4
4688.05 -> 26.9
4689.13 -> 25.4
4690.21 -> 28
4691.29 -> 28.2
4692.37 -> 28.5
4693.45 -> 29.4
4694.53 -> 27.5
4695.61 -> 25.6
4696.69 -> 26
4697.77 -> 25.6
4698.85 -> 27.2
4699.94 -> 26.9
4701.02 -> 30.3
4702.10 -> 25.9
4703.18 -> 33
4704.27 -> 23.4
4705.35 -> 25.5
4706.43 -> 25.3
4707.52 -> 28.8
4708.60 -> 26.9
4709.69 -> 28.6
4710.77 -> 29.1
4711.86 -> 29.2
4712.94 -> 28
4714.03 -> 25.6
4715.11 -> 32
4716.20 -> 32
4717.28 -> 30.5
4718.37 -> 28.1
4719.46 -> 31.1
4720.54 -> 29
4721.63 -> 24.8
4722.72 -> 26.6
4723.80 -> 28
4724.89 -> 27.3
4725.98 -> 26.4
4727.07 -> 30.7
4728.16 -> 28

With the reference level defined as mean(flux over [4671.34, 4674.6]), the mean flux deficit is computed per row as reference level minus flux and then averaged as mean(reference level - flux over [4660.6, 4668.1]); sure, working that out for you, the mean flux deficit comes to 3.4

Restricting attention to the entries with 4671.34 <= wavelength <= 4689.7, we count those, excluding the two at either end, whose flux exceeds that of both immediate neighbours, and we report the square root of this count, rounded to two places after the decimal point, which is 2.00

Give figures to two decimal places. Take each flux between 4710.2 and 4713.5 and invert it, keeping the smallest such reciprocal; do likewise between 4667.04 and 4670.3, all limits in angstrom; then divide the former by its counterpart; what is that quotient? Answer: 0.84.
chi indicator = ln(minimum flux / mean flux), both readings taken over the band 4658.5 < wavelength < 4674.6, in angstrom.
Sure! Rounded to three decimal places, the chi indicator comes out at -0.254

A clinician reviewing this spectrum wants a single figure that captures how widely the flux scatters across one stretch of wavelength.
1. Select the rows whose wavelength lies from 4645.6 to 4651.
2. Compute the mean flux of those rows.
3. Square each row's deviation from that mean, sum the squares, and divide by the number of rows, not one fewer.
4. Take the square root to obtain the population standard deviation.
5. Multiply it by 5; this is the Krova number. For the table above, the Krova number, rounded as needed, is 14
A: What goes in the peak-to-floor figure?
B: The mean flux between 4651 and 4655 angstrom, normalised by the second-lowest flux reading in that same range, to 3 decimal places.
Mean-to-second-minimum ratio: 1.004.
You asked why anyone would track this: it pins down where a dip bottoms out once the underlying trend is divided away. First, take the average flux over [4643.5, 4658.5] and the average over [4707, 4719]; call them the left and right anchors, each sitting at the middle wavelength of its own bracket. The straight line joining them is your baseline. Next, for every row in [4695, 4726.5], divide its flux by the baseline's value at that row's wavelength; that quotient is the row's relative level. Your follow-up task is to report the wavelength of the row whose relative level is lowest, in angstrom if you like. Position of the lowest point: 4704.27 angstrom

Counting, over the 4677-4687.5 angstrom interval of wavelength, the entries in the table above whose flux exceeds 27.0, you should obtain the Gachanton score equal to 7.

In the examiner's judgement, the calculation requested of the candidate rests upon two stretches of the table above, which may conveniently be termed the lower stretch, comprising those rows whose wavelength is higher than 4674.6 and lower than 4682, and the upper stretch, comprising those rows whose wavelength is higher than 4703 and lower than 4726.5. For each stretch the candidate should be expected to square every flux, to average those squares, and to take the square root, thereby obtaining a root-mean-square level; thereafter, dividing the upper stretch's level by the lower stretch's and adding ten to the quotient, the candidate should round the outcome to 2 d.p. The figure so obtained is 11.00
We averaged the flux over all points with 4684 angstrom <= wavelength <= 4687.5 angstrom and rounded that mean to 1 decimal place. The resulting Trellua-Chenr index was 27.5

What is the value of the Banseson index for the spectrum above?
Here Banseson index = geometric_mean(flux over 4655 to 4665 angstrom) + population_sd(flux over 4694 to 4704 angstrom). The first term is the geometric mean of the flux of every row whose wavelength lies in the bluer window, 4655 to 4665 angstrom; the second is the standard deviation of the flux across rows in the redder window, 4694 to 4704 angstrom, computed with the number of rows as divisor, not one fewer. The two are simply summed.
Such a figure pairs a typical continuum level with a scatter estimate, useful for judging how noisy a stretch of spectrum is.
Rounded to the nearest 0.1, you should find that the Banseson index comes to 29.6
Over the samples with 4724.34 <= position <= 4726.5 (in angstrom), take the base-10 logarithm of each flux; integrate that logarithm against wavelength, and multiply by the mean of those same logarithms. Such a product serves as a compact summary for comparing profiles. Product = 4.4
